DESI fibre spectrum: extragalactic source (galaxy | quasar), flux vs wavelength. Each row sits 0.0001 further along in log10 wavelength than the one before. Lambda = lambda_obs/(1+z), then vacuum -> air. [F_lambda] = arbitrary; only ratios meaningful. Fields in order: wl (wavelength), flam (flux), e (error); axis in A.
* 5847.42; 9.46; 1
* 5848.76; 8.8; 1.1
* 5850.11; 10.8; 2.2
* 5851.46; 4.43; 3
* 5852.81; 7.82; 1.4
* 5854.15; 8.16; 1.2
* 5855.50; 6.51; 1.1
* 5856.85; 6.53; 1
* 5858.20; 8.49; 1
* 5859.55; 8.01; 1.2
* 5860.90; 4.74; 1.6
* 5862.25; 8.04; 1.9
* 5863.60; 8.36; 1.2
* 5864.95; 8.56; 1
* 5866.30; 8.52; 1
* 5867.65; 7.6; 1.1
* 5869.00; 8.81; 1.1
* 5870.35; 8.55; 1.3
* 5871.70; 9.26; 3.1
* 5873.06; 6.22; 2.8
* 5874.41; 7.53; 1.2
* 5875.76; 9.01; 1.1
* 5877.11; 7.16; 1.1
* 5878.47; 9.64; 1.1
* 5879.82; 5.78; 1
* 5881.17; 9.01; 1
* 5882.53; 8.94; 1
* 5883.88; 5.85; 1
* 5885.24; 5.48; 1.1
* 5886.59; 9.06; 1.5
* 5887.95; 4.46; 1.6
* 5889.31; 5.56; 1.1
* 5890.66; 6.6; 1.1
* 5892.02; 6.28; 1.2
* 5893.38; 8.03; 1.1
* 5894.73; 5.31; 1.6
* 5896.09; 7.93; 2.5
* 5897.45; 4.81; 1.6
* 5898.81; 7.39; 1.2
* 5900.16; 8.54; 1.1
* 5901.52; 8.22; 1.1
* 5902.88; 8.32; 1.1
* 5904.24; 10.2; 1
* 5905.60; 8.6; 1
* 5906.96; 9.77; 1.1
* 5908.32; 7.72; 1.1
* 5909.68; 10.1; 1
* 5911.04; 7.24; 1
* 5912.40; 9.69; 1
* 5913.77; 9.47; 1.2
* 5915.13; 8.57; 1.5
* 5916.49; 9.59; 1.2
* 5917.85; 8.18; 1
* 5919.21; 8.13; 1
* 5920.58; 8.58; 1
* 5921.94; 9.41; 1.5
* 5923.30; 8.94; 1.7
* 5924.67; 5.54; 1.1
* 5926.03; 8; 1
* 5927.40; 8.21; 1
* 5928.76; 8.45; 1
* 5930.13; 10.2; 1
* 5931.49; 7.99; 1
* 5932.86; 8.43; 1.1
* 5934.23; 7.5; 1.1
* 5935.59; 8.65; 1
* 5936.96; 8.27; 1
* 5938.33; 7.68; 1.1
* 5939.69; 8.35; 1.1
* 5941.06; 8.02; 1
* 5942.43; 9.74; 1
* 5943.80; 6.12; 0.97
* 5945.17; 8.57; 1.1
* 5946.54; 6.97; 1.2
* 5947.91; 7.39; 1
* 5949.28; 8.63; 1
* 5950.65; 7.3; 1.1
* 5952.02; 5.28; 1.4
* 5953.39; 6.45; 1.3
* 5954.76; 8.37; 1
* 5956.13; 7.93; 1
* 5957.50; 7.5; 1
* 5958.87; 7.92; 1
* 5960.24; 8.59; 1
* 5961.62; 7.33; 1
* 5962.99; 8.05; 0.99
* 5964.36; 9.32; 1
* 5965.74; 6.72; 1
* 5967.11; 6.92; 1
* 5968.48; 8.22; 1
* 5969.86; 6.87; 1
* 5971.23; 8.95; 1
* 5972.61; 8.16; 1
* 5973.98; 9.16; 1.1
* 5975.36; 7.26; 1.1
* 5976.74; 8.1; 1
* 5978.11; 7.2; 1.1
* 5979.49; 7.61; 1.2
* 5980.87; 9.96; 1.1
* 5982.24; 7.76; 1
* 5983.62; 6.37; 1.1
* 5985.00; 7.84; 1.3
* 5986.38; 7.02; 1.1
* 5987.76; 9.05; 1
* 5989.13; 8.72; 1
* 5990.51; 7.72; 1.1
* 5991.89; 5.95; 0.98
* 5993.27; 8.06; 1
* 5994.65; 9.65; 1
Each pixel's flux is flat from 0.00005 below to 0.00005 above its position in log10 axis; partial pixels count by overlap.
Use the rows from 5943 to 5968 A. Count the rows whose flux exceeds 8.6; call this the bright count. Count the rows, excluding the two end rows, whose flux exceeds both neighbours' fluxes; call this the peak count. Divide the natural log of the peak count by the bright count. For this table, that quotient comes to 0.80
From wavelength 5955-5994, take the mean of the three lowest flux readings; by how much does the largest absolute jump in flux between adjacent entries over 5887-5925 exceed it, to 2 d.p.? -2.95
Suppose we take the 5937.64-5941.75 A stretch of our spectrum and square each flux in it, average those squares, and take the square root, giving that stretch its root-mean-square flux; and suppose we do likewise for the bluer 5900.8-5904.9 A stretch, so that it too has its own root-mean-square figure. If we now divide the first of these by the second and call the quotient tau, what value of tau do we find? 0.90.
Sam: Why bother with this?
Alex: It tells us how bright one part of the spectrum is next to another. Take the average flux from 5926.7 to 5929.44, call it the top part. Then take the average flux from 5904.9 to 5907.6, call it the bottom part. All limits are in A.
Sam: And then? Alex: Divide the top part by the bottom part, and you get 0.91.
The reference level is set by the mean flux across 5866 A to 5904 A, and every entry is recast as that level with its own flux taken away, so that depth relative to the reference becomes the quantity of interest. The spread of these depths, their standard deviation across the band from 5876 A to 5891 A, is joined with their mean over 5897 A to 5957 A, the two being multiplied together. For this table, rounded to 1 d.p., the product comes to -1.3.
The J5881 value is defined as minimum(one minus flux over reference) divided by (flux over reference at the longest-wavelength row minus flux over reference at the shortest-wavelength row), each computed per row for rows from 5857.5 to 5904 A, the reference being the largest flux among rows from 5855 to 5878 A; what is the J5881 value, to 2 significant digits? 2.2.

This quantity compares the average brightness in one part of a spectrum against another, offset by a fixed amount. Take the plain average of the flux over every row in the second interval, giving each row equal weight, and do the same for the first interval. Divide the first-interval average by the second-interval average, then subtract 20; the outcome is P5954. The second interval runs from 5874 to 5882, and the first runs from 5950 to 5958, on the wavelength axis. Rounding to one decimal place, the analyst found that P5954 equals -19.1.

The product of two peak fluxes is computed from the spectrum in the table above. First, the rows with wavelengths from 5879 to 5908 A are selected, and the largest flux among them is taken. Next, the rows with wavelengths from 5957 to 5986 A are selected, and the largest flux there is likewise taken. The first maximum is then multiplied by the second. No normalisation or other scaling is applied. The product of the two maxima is 102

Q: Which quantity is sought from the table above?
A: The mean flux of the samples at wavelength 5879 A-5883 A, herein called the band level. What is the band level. 7.9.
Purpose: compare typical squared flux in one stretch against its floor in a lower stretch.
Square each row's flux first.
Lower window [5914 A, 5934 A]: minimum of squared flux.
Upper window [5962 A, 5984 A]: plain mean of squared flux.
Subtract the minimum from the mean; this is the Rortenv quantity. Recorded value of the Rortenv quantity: 33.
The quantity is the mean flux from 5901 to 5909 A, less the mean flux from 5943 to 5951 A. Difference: 1.3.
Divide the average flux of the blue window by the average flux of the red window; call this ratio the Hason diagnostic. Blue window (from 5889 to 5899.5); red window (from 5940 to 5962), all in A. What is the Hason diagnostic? 0.85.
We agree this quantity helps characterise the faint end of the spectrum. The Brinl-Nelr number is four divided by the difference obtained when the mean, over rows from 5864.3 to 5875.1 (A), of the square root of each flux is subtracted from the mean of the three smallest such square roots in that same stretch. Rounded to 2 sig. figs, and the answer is -22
